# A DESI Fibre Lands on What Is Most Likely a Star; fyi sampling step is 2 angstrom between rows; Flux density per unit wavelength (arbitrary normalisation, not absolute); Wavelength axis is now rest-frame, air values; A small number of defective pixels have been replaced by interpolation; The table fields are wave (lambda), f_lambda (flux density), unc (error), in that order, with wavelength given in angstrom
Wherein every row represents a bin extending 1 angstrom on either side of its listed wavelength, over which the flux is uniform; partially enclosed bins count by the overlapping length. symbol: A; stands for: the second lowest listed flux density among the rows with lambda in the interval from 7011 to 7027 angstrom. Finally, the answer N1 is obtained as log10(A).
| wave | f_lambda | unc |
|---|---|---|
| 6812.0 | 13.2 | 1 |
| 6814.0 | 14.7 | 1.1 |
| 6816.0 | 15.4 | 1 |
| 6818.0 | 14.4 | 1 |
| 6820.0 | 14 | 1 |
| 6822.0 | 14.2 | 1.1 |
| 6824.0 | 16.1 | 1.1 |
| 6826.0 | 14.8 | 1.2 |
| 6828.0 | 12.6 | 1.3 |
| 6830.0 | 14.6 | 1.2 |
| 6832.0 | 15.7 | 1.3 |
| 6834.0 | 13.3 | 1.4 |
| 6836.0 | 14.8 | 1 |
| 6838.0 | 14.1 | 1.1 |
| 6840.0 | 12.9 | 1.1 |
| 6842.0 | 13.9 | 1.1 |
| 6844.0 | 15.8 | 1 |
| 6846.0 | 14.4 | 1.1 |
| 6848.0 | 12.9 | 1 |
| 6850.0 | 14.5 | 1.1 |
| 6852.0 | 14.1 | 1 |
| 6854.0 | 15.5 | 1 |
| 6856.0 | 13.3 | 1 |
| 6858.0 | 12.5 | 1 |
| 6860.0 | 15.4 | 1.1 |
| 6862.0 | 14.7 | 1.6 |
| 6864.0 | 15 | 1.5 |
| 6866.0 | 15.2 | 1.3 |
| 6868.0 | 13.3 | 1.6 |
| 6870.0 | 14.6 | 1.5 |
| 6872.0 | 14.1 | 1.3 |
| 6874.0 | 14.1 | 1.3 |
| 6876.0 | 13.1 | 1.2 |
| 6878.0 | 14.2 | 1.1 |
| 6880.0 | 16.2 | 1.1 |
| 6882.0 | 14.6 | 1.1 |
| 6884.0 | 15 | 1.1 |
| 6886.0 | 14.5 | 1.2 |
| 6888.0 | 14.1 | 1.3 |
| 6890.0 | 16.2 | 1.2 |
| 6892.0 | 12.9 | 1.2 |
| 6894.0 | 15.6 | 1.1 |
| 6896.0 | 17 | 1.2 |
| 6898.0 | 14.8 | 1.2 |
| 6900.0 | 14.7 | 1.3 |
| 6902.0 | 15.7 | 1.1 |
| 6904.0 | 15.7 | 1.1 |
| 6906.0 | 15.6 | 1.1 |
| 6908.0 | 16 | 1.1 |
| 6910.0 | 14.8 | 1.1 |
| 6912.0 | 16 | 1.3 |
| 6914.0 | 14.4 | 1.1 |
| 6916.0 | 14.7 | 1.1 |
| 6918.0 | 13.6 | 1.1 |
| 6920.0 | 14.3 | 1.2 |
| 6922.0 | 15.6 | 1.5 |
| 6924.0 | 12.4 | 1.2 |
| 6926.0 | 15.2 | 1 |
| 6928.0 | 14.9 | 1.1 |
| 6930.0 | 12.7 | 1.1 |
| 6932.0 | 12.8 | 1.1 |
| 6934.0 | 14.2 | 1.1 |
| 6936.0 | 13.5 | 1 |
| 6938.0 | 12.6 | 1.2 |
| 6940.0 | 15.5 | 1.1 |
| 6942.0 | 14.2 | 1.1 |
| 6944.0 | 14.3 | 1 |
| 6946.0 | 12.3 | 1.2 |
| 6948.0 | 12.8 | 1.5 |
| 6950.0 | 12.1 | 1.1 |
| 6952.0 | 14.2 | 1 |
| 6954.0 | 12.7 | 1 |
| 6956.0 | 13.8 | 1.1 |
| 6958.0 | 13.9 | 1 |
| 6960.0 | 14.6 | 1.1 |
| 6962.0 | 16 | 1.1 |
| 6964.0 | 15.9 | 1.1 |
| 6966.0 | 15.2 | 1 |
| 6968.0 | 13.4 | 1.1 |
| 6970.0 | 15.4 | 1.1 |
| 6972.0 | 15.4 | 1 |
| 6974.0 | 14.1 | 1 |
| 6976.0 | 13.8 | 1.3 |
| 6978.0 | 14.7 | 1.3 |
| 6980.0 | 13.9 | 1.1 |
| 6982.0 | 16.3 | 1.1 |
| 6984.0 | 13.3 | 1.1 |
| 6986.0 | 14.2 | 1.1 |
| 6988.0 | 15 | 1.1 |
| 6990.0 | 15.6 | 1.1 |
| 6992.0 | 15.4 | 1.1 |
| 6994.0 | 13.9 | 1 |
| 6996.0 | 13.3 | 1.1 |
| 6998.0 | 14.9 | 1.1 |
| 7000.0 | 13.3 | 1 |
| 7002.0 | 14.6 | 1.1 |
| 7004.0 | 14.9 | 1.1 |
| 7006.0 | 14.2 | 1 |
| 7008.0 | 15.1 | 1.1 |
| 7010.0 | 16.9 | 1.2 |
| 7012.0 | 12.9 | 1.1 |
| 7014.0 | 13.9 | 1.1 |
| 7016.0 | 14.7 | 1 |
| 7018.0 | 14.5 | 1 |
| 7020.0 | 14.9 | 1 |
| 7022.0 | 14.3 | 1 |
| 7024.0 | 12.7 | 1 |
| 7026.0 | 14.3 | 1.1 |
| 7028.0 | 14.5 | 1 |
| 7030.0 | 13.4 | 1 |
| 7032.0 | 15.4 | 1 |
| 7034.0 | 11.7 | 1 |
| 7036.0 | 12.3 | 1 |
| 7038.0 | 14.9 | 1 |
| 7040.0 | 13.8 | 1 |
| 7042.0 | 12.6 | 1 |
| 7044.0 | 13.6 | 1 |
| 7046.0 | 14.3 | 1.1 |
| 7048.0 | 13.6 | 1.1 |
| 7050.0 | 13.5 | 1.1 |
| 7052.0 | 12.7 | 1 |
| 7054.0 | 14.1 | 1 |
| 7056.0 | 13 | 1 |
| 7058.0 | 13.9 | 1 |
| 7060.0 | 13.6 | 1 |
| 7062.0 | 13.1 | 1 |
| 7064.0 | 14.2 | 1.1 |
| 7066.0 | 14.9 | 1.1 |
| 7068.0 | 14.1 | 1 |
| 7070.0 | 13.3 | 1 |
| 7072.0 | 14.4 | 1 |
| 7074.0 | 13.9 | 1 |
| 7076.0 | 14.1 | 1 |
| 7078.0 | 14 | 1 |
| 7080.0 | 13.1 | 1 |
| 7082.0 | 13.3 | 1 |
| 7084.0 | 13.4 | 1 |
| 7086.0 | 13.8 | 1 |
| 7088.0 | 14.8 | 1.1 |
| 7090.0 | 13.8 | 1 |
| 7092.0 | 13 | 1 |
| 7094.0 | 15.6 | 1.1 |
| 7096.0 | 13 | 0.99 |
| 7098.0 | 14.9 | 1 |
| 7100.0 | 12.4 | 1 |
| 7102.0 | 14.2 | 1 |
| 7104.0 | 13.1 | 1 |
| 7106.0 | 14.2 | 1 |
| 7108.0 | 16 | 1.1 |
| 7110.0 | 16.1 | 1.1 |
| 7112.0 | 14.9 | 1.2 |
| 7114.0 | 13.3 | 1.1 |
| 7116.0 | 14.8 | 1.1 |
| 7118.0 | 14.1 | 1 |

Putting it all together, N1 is 1.11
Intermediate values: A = 12.9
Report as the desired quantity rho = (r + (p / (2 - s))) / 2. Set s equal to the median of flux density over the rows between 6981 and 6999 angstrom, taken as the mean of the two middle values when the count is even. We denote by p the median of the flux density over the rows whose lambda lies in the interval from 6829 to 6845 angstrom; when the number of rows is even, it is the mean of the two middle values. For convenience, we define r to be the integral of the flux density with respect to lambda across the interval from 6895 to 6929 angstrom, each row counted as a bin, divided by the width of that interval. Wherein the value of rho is 6.96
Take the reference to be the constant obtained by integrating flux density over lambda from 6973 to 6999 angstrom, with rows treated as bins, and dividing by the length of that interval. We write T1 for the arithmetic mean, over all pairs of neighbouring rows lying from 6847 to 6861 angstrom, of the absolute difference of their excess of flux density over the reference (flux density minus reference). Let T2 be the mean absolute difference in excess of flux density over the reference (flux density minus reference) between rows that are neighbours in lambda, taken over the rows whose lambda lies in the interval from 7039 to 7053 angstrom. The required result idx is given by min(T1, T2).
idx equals 0.75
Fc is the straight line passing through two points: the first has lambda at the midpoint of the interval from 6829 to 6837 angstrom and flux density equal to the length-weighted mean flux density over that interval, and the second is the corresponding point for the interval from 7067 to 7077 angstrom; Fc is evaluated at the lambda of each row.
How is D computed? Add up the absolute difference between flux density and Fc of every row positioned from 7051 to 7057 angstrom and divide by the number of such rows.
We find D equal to 0.8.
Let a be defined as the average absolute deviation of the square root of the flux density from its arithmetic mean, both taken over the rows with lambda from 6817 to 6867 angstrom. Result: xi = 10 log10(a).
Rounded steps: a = 0.106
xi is -9.73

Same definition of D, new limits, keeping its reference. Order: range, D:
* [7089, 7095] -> 0.9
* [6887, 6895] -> 1.2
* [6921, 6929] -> 1.1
